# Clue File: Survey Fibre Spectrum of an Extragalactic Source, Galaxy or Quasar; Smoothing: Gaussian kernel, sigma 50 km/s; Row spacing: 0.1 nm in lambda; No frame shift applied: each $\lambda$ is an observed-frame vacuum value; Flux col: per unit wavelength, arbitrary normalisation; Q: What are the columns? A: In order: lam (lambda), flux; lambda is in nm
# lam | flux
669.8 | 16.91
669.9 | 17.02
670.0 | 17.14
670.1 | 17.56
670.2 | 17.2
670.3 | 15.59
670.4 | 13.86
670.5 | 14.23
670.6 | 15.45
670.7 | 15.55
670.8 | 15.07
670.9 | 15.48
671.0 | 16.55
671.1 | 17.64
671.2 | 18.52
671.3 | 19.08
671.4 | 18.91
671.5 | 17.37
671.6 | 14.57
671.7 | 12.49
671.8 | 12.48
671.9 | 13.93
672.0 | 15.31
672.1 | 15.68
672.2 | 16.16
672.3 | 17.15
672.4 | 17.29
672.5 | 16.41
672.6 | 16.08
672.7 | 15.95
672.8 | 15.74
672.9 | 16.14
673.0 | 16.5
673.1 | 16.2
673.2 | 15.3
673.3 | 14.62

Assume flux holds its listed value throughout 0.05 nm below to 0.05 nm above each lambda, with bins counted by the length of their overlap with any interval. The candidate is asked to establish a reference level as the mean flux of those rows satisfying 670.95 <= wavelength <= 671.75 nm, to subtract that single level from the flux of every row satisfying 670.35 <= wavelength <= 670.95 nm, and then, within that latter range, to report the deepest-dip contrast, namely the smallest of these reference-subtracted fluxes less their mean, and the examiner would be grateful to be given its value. -1.08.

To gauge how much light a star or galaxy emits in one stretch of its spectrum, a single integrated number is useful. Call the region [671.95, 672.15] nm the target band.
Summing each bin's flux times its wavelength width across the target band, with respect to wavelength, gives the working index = 3.10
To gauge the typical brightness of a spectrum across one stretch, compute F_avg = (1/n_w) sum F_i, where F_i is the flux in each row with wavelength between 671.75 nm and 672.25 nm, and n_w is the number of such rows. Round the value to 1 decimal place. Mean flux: 14.7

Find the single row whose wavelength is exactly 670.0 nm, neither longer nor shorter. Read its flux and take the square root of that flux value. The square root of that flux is 4.14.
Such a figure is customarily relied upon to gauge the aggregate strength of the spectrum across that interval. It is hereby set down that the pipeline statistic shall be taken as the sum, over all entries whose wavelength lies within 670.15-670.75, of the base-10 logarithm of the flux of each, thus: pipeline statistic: 7.10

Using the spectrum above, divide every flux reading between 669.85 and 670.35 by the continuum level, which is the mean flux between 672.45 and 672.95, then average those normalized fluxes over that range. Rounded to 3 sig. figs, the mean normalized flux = 1.05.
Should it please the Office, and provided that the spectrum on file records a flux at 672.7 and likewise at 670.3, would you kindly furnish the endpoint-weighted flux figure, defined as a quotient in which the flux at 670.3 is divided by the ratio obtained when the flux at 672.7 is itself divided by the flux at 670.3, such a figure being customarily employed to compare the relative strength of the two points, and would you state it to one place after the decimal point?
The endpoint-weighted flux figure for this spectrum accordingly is 15.2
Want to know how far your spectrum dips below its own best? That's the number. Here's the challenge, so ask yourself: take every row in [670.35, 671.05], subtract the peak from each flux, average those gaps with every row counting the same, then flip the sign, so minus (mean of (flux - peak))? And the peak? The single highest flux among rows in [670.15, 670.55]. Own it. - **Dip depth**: 2.0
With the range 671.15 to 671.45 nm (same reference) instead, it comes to -1.6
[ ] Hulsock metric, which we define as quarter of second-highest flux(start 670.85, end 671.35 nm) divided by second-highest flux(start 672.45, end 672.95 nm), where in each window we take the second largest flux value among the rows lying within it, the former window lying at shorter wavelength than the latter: 0.29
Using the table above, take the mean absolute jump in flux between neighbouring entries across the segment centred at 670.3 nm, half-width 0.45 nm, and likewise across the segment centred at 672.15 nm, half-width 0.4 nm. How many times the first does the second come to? 1.1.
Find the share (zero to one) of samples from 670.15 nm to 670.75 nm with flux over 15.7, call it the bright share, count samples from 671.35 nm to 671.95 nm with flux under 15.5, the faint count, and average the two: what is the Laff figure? 2.1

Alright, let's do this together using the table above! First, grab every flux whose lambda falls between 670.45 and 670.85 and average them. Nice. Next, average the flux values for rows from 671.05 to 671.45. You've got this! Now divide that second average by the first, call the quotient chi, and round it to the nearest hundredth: 1.23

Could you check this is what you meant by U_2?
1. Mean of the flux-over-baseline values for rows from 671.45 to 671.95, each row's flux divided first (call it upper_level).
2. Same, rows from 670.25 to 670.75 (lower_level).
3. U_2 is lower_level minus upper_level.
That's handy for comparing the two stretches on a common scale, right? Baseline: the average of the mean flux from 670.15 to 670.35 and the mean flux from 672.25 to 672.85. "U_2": 0.05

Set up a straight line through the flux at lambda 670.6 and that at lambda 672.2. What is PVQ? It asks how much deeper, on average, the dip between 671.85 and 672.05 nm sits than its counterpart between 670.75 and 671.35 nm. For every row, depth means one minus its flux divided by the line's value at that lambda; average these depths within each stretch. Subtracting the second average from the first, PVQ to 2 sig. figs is 0.18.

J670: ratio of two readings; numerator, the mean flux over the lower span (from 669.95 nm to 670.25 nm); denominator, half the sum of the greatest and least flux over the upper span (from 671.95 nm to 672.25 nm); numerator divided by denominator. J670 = 1.1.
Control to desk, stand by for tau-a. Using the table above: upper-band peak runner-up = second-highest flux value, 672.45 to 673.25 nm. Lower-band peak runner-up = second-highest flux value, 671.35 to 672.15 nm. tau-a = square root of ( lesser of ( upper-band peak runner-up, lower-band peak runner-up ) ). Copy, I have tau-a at 4.05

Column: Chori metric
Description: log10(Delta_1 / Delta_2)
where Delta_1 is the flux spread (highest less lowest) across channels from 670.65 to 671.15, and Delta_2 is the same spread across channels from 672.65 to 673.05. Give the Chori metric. 0.5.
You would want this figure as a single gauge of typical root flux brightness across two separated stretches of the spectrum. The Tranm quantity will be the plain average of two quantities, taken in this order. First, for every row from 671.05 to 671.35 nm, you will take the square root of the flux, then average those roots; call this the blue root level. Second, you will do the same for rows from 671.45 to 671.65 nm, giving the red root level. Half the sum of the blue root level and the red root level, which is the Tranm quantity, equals 4.14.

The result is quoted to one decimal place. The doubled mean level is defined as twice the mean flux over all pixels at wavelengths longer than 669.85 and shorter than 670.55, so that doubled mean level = 32.2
